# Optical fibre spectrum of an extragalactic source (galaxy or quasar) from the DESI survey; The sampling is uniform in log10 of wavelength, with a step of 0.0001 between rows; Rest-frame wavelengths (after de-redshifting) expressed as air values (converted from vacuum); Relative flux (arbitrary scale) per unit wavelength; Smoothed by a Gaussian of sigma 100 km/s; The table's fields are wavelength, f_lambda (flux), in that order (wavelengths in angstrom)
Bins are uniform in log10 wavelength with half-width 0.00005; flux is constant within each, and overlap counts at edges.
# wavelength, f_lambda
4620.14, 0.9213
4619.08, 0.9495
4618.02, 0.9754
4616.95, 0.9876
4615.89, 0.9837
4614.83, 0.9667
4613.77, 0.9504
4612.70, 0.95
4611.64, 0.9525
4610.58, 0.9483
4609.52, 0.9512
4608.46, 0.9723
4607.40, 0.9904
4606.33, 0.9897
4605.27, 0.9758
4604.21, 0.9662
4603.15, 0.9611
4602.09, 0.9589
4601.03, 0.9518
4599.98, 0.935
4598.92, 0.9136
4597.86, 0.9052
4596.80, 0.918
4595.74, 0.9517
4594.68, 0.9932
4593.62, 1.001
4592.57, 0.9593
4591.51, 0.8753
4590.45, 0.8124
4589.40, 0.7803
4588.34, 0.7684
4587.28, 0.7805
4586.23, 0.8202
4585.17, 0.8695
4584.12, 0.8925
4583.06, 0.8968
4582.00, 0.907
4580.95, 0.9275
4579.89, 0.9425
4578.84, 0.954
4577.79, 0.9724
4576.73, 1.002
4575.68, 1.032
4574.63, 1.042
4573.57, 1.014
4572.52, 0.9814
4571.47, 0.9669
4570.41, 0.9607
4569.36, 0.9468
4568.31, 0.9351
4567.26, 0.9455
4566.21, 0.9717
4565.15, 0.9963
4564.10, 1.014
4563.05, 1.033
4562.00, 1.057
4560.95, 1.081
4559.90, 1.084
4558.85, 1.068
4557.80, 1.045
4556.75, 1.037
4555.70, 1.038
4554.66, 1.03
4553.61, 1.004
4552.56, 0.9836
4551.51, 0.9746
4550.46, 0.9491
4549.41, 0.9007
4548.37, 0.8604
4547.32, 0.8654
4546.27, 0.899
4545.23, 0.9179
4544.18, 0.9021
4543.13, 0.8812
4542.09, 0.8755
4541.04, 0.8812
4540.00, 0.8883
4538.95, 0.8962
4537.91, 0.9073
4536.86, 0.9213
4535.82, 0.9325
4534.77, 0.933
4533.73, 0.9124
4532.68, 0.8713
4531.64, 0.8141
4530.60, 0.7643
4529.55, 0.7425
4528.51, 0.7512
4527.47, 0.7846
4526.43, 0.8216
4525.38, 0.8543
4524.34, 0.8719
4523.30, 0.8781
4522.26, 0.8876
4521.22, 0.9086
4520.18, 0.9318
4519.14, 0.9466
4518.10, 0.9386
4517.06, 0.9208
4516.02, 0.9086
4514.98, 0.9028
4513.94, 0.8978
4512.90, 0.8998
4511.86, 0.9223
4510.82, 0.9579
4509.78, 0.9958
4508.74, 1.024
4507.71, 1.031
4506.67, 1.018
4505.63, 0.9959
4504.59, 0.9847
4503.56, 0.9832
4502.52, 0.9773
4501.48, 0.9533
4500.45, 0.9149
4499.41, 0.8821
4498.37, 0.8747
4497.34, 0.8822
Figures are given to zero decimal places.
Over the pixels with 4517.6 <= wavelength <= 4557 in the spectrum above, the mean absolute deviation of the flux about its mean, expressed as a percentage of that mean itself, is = 6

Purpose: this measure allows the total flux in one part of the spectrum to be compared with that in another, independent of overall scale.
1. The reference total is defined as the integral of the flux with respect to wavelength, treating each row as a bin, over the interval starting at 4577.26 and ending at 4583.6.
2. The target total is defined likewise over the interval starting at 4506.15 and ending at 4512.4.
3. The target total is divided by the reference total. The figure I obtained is 1.05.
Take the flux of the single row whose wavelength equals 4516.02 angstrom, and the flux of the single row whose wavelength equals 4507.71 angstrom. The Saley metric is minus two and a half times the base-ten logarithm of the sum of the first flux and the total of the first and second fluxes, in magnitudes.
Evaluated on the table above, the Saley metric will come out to -1.136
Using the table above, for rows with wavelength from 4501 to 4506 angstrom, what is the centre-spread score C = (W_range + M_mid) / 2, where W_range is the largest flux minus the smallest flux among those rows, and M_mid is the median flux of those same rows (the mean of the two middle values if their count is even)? 0.513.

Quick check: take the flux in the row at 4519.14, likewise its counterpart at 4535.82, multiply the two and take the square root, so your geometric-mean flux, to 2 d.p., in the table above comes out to 0.94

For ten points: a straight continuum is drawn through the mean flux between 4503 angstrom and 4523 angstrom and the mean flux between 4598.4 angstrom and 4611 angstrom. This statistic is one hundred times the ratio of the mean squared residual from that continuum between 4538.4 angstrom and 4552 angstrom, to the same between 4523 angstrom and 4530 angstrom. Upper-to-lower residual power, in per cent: 18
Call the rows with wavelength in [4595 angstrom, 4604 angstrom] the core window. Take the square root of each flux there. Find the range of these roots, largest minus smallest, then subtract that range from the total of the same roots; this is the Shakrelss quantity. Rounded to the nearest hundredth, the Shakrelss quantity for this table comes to 7.71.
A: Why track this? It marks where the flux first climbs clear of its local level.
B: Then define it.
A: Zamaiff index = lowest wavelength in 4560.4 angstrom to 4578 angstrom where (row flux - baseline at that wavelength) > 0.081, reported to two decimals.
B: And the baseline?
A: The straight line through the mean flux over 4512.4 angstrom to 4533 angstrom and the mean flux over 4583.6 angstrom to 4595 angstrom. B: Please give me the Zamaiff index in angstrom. 4560.95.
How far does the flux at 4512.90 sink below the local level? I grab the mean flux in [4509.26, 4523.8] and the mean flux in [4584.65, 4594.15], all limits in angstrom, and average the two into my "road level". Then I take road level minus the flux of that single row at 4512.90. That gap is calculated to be -0.01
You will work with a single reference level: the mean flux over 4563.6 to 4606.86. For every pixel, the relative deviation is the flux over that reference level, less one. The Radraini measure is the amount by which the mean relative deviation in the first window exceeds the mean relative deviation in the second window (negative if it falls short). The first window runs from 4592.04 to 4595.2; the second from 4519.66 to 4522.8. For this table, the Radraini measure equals 0.08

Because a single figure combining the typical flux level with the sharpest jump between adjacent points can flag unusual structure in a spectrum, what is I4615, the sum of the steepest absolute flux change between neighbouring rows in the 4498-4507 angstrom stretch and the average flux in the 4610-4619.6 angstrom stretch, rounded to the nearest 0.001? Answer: 1.001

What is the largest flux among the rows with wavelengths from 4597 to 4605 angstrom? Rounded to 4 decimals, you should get 0.9662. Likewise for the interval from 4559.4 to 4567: 1.0840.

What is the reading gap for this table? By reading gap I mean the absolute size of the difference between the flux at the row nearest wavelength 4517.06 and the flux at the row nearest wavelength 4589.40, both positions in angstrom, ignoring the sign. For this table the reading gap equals 0.14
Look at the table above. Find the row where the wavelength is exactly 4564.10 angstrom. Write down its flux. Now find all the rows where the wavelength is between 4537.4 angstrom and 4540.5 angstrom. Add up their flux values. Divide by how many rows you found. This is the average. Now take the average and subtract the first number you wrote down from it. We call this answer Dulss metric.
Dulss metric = -0.12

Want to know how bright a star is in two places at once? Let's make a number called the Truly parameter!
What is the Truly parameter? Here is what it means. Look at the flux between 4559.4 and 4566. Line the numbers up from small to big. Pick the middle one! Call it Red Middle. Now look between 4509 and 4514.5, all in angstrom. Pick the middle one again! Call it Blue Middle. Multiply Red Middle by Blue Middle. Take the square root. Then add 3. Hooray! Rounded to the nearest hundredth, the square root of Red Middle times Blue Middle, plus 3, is 3.98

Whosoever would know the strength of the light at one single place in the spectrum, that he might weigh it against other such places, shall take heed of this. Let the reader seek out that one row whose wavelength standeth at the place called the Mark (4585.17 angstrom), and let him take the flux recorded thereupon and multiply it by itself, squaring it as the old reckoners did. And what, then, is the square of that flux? 0.76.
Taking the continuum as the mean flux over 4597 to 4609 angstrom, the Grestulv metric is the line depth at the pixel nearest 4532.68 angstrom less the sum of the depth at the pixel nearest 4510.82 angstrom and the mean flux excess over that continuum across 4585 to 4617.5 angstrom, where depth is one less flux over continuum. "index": 0.12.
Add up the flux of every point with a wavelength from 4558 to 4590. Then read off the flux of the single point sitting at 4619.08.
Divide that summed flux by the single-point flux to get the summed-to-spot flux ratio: 30.2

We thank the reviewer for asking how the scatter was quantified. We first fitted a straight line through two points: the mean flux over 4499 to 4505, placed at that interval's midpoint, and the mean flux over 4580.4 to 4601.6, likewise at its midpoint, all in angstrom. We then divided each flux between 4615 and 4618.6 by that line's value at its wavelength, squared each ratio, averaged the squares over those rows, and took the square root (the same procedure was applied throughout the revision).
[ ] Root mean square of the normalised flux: 1.12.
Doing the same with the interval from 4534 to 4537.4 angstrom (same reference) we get 1.00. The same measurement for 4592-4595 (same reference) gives 1.10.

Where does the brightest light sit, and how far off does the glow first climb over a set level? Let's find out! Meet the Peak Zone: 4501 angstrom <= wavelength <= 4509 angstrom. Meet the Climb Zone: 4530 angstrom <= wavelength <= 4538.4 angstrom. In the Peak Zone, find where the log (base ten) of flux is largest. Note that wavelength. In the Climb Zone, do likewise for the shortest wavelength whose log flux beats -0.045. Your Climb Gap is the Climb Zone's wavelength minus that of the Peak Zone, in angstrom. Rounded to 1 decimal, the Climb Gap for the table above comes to 26.0 angstrom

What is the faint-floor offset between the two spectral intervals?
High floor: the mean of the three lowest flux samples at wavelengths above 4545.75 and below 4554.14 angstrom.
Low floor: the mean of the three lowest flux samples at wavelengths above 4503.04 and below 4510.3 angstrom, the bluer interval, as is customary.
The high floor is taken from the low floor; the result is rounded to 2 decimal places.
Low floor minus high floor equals 0.11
